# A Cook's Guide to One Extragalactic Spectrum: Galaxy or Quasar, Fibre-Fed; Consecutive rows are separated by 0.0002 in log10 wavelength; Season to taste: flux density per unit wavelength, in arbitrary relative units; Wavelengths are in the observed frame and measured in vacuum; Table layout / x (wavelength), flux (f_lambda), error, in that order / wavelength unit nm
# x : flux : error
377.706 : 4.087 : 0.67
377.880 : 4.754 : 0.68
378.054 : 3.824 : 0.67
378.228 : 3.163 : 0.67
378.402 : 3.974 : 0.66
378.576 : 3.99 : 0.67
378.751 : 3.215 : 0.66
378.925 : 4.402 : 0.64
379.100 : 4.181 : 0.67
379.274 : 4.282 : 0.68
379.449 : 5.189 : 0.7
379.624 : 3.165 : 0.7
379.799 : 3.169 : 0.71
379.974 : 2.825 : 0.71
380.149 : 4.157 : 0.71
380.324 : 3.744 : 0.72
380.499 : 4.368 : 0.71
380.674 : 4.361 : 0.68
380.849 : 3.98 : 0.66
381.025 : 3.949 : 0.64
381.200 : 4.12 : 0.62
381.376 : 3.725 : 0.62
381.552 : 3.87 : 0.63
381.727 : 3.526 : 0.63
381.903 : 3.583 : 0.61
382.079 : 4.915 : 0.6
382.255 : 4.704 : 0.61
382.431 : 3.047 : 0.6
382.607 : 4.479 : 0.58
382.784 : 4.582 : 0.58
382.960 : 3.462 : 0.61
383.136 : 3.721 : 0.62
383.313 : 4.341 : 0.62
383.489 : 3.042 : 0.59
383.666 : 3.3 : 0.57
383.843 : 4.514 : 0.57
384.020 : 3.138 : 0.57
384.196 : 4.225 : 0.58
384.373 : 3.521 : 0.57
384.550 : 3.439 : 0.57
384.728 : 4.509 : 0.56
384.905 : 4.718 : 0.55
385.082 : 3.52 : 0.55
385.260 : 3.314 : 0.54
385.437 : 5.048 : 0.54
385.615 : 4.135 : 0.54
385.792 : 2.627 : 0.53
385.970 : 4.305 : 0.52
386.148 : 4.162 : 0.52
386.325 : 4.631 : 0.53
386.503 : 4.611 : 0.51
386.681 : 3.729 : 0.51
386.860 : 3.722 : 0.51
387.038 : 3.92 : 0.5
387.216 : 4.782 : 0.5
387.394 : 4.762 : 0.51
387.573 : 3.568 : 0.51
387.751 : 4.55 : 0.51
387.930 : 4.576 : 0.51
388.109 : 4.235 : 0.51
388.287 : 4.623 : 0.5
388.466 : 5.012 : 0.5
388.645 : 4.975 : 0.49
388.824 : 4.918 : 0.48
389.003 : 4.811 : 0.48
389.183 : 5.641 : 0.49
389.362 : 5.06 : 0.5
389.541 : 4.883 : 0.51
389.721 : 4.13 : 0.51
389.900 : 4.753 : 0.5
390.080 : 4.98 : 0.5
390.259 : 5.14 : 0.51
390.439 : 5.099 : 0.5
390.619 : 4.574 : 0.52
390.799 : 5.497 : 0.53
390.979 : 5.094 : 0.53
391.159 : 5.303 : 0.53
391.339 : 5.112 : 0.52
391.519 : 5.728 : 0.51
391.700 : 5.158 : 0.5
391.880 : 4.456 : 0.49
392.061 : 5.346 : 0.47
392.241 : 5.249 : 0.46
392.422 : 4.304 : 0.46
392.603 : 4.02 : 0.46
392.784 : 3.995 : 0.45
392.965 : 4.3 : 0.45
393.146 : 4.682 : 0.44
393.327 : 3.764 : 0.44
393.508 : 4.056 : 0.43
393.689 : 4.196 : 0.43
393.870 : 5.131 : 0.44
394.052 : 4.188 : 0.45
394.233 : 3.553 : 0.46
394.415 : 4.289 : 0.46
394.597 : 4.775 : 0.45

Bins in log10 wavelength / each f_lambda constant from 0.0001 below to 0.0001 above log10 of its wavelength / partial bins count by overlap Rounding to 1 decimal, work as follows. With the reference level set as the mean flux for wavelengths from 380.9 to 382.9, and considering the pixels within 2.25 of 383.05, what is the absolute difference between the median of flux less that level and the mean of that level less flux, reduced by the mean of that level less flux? 0.2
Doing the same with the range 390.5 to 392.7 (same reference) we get 3.0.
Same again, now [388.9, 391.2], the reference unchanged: 2.9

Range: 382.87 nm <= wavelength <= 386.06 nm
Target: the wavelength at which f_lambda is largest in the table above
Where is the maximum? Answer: 385.437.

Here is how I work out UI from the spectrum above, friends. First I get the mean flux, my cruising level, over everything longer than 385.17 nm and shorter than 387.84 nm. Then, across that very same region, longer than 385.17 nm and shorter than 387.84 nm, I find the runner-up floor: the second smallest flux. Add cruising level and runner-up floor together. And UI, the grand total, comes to 7.4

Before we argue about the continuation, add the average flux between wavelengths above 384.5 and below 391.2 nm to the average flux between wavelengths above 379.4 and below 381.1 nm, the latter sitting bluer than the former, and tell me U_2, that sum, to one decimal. 8.4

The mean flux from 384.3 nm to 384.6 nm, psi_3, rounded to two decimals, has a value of 3.48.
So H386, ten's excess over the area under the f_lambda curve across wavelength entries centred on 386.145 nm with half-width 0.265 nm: 7.7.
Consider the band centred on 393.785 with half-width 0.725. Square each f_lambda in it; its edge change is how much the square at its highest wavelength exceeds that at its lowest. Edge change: -3.5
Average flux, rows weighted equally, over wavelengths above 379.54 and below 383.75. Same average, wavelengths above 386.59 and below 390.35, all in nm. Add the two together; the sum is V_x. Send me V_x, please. 8.45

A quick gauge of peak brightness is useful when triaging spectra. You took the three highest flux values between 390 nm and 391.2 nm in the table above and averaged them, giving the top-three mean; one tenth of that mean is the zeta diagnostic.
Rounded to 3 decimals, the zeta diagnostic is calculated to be 0.531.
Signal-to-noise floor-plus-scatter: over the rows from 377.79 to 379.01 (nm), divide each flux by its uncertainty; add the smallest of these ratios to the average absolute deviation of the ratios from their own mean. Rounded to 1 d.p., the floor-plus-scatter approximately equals 5.4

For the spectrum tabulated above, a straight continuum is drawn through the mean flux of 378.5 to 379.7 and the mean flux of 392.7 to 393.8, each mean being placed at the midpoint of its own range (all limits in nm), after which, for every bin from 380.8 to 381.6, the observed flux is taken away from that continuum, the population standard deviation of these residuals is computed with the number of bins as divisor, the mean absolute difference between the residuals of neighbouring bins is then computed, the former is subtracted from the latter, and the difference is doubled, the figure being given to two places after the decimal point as 0.11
